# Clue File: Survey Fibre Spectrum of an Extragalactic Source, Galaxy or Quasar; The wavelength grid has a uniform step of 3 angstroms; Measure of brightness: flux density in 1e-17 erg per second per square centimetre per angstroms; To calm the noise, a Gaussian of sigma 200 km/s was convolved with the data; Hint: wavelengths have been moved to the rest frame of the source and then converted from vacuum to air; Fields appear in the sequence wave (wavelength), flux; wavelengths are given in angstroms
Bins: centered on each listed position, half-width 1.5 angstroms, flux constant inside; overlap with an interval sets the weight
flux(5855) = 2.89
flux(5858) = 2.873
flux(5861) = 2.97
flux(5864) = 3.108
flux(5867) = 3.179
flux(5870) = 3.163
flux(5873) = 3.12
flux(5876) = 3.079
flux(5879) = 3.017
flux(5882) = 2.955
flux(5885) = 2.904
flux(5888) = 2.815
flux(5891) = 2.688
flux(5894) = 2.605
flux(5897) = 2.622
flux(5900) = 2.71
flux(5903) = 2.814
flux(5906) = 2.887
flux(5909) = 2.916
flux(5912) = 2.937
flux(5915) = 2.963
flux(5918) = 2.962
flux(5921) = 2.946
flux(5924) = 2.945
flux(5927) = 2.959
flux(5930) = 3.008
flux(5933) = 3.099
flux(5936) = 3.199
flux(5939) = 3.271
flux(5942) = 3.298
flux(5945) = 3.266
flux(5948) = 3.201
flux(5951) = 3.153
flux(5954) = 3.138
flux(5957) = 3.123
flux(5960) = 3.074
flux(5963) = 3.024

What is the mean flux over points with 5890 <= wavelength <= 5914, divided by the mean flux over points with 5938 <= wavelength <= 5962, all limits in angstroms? 0.87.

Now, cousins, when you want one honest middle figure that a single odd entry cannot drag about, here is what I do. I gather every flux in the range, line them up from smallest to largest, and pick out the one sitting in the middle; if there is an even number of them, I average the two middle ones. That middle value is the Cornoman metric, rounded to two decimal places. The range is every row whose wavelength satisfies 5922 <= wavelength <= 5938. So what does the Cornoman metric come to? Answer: 3.01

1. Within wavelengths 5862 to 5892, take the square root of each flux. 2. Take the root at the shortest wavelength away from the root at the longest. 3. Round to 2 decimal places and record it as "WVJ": -0.12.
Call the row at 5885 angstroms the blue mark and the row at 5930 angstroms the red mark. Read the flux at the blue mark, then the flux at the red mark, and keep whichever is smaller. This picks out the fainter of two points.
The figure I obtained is 2.90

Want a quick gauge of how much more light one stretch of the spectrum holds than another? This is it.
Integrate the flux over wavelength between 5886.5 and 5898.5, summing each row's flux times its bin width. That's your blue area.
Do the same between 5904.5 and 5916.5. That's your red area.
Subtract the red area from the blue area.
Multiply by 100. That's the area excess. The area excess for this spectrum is -292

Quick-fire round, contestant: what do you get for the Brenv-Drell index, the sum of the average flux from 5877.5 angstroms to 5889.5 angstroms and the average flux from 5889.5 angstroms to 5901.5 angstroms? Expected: 5.58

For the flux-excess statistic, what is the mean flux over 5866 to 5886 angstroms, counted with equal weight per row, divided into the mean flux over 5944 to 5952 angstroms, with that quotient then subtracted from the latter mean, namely 2.16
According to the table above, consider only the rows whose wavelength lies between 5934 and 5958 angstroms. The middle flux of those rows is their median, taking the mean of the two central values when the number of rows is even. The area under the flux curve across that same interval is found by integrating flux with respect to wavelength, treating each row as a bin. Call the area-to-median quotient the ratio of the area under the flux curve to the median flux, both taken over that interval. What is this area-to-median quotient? 24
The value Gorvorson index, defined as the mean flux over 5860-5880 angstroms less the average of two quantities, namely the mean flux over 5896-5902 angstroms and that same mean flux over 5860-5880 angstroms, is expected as 0.21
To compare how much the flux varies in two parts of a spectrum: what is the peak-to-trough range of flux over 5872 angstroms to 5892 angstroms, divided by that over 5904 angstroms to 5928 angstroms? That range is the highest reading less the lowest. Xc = 6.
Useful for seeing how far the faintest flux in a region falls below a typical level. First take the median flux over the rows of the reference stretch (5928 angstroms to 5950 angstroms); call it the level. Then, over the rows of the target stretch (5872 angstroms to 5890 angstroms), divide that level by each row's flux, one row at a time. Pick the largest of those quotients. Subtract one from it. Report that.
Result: 0.14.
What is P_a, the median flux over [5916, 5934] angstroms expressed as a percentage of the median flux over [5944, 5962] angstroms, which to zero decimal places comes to 94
